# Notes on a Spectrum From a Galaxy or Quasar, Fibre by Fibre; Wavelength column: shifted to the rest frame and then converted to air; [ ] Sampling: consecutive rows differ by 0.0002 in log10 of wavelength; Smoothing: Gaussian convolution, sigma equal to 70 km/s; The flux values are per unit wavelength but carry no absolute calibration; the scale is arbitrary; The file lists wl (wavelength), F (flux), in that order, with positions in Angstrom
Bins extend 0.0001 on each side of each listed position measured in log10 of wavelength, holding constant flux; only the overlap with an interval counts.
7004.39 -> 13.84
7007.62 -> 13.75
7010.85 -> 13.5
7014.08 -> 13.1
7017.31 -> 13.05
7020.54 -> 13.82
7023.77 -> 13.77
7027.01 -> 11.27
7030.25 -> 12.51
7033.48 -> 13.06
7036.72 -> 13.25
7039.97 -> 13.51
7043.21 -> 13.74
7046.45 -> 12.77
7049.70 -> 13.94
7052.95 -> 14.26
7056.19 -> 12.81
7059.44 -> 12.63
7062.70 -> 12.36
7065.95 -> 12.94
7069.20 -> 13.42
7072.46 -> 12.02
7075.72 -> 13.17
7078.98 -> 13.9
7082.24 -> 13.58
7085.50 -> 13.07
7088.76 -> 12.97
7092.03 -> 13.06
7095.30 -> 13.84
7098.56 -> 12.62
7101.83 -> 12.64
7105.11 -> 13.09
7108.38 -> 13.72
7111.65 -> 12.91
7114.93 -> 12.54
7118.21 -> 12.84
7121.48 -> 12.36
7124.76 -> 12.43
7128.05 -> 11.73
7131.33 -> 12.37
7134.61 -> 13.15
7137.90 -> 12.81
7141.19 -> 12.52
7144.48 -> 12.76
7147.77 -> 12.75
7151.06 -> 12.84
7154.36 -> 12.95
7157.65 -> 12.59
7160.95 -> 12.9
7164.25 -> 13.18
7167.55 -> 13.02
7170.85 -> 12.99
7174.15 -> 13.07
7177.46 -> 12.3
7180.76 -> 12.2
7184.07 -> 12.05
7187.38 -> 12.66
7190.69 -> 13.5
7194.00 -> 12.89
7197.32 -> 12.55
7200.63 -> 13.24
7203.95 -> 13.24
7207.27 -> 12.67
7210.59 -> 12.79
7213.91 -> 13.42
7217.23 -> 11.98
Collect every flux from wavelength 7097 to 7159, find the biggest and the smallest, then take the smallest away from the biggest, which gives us 1.99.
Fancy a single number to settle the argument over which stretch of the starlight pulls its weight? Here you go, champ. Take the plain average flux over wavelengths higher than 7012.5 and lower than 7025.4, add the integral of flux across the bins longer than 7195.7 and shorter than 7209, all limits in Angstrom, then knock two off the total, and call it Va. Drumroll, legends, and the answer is 183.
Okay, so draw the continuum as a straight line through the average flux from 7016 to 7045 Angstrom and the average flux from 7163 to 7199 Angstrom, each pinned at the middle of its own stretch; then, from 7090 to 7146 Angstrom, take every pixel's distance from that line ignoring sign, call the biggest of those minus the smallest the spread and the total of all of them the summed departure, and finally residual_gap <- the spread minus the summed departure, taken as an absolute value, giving 5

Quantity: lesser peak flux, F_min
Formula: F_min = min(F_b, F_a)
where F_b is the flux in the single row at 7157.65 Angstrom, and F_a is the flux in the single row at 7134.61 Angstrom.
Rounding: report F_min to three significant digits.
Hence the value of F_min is 12.6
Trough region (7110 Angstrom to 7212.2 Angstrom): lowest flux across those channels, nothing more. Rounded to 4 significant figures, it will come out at 11.73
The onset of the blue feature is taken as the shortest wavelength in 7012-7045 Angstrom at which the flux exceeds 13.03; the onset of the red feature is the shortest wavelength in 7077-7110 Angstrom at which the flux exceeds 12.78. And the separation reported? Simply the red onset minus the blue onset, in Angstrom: 64.9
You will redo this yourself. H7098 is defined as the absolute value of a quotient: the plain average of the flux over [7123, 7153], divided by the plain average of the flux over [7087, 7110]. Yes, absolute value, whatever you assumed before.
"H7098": 0.959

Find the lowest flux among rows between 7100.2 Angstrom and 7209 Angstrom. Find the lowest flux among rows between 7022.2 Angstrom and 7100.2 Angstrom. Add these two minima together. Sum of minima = 23.0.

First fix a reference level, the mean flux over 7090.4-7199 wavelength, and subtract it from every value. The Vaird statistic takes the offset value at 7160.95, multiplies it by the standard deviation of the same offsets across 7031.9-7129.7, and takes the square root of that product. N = 0.26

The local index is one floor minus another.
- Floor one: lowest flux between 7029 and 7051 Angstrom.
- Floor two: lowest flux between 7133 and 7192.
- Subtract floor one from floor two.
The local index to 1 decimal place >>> -0.5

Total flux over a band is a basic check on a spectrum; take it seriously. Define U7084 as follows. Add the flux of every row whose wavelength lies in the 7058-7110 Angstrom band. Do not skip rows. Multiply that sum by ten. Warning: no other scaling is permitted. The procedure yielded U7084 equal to 2090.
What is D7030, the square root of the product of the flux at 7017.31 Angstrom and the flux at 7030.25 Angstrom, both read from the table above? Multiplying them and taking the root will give 12.8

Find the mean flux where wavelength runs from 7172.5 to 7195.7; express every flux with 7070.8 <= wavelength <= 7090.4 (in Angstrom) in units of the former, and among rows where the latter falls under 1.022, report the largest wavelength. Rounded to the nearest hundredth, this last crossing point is 7072.46 Angstrom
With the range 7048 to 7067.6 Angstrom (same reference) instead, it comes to 7065.95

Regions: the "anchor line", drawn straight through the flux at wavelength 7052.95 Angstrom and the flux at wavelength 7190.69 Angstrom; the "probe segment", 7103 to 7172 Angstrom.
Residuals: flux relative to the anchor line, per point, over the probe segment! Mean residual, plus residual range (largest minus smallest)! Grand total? 0.9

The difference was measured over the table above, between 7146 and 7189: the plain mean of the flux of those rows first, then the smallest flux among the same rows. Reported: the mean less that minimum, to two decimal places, 0.68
